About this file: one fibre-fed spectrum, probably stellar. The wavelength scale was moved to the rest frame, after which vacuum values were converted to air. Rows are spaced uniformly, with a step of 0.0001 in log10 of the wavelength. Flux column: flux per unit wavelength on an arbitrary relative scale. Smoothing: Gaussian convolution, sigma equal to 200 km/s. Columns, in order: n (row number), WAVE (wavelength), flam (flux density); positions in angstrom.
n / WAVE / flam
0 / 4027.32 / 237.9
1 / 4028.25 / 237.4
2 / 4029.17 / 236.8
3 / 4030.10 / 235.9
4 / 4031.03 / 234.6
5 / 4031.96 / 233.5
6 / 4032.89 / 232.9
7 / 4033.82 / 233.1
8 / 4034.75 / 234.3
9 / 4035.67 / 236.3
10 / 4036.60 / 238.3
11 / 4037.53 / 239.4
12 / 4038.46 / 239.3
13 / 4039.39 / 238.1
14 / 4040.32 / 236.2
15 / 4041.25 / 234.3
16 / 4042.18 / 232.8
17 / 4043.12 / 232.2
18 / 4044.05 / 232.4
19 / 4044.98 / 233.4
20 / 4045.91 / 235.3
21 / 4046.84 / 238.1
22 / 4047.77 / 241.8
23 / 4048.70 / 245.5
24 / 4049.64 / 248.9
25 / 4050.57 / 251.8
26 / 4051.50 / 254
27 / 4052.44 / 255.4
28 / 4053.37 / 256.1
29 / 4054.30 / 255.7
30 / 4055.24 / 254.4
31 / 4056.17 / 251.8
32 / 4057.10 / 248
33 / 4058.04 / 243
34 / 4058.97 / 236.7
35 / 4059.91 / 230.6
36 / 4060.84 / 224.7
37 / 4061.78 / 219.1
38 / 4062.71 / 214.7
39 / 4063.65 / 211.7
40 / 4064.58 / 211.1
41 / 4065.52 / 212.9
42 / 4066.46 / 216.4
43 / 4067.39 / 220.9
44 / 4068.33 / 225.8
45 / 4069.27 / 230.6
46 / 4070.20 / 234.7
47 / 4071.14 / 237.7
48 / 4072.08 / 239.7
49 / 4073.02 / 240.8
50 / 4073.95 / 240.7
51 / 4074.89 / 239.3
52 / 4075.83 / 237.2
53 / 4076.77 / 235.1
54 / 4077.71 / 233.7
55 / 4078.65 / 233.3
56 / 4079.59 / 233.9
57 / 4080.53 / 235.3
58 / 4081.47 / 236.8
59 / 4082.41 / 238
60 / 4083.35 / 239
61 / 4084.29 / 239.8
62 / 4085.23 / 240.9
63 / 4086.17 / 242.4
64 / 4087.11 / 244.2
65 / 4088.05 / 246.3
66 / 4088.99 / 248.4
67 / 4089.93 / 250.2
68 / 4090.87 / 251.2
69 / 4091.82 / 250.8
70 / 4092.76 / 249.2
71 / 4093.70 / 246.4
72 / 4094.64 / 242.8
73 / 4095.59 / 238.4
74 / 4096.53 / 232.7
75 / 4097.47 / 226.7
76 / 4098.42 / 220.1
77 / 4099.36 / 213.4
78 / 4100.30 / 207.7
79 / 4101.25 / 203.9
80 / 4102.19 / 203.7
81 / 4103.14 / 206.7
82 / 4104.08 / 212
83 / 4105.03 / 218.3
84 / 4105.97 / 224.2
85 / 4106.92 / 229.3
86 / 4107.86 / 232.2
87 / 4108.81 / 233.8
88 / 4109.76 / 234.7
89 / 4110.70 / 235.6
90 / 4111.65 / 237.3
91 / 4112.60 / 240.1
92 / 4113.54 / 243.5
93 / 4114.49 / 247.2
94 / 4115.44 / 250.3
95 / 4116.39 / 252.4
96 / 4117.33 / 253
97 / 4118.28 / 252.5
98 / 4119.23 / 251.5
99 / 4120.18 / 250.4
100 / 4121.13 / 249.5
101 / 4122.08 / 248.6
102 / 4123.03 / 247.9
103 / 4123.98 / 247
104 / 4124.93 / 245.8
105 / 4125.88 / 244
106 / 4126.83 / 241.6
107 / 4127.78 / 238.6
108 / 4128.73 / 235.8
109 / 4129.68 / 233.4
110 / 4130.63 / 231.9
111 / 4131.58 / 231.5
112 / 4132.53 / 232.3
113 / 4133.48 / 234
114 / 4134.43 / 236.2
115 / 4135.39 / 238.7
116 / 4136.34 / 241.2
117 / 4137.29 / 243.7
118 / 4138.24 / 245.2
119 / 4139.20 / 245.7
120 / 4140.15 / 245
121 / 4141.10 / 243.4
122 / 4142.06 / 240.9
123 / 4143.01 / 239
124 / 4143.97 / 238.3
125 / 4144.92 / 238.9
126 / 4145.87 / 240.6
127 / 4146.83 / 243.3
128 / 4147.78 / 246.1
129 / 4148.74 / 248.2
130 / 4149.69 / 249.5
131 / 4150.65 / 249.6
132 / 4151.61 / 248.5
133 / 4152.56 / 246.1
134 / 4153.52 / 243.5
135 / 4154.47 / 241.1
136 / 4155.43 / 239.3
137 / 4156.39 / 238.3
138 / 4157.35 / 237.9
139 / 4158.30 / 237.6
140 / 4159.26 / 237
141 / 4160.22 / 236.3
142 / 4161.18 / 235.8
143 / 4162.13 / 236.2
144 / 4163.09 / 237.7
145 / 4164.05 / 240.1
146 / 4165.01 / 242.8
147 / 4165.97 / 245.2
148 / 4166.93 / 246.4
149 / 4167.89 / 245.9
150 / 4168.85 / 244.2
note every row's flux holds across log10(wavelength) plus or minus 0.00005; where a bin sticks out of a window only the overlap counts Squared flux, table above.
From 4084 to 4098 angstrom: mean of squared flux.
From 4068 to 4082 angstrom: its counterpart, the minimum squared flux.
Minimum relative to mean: 0.86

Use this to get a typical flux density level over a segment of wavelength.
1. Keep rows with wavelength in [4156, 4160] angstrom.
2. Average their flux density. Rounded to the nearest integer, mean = 238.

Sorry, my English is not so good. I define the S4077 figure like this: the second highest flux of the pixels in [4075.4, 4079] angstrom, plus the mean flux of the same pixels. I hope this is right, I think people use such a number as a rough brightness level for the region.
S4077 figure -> 470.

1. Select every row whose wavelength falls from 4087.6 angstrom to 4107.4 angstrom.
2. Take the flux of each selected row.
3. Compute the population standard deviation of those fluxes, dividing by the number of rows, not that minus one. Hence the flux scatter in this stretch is 17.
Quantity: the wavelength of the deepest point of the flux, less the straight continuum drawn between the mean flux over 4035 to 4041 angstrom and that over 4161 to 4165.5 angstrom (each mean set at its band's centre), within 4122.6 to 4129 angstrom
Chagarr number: 4128.73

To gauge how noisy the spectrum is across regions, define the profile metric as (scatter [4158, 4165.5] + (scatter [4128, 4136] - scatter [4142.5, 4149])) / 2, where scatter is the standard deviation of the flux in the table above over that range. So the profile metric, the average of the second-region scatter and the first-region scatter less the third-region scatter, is 0.5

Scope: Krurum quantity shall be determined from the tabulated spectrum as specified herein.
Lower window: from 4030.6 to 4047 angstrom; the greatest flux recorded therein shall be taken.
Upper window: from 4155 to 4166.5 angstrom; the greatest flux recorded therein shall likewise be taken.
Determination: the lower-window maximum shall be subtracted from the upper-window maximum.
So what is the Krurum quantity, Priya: 6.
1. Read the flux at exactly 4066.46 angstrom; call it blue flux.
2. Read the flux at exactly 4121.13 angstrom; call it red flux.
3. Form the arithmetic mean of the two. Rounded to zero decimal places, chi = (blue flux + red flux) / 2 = 233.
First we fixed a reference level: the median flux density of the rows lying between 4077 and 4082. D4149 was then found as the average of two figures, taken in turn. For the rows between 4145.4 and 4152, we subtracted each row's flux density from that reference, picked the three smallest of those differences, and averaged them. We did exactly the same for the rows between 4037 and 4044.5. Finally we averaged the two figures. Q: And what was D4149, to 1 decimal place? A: -10.2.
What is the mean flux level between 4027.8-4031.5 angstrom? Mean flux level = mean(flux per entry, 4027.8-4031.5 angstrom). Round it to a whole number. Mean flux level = 236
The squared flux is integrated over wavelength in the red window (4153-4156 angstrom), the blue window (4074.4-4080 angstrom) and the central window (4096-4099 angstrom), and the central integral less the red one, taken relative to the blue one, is -0.1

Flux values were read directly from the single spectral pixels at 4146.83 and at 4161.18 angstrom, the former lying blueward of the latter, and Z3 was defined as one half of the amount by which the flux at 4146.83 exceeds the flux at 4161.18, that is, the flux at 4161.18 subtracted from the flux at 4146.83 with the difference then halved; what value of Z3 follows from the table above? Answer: 4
